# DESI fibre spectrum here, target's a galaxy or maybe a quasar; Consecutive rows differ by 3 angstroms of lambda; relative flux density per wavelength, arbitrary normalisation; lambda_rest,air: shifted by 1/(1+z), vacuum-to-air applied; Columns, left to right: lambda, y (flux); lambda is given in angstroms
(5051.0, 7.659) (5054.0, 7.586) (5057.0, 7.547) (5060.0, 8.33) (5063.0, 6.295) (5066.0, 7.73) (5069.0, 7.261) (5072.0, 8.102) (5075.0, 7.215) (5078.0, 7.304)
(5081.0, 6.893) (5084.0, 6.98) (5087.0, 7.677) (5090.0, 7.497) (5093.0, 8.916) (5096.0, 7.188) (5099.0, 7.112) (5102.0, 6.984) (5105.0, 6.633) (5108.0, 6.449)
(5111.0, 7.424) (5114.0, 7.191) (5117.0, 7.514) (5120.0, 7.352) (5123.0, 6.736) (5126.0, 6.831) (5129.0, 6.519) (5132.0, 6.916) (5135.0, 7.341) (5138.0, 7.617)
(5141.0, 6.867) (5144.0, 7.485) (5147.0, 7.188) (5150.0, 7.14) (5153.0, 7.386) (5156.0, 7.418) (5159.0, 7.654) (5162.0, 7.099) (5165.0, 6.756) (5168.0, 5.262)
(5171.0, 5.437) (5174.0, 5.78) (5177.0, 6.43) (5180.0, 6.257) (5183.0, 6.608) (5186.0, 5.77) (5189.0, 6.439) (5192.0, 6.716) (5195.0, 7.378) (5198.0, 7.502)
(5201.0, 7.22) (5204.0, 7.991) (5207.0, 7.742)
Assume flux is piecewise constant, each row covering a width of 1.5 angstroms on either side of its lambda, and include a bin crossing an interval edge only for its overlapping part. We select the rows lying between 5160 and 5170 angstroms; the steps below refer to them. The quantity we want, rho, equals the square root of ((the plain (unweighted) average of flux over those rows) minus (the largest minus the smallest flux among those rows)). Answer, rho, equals 2.13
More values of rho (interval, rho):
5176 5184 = 2.47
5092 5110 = 2.18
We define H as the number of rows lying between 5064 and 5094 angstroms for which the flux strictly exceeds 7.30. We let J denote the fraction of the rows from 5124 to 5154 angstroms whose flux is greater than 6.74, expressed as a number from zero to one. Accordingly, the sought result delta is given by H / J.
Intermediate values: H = 6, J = 0.90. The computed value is 6.7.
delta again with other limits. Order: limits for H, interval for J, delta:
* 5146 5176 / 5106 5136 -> 4.3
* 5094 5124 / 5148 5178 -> 5.0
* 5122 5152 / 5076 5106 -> 3.3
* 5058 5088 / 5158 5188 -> 16.7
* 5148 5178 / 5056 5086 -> 3.3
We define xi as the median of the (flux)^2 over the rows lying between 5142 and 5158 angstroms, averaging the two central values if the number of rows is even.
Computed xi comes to 54.6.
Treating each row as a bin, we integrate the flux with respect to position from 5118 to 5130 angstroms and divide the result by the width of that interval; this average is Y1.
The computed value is 6.9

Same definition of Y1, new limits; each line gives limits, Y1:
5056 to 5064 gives 7.4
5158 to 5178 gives 6.3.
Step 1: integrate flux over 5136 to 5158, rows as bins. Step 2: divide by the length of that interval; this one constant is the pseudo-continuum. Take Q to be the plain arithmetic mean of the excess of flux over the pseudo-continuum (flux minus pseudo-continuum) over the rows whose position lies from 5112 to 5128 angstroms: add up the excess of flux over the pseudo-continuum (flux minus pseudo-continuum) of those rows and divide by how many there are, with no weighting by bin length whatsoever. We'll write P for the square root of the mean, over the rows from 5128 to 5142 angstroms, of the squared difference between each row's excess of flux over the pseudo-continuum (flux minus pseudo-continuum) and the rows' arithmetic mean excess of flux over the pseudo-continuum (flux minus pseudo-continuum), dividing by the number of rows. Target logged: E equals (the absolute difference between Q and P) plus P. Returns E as 1.0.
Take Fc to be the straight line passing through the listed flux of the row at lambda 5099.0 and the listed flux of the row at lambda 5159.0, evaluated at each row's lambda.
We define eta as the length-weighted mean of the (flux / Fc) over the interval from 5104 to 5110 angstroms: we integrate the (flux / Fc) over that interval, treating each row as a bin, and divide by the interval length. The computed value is 0.92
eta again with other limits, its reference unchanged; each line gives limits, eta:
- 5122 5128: 0.92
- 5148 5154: 0.96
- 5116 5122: 1.01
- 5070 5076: 1.11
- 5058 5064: 1.10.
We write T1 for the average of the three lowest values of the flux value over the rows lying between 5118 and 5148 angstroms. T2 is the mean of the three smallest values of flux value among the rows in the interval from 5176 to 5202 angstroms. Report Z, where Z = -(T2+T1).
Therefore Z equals -12.8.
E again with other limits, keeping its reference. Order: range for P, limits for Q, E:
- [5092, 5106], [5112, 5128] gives 1.8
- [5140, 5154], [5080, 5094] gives 0.3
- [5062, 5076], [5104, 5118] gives 1.5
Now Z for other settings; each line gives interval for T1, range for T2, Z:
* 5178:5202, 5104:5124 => -12.8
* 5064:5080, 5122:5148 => -14.0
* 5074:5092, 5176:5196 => -13.2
